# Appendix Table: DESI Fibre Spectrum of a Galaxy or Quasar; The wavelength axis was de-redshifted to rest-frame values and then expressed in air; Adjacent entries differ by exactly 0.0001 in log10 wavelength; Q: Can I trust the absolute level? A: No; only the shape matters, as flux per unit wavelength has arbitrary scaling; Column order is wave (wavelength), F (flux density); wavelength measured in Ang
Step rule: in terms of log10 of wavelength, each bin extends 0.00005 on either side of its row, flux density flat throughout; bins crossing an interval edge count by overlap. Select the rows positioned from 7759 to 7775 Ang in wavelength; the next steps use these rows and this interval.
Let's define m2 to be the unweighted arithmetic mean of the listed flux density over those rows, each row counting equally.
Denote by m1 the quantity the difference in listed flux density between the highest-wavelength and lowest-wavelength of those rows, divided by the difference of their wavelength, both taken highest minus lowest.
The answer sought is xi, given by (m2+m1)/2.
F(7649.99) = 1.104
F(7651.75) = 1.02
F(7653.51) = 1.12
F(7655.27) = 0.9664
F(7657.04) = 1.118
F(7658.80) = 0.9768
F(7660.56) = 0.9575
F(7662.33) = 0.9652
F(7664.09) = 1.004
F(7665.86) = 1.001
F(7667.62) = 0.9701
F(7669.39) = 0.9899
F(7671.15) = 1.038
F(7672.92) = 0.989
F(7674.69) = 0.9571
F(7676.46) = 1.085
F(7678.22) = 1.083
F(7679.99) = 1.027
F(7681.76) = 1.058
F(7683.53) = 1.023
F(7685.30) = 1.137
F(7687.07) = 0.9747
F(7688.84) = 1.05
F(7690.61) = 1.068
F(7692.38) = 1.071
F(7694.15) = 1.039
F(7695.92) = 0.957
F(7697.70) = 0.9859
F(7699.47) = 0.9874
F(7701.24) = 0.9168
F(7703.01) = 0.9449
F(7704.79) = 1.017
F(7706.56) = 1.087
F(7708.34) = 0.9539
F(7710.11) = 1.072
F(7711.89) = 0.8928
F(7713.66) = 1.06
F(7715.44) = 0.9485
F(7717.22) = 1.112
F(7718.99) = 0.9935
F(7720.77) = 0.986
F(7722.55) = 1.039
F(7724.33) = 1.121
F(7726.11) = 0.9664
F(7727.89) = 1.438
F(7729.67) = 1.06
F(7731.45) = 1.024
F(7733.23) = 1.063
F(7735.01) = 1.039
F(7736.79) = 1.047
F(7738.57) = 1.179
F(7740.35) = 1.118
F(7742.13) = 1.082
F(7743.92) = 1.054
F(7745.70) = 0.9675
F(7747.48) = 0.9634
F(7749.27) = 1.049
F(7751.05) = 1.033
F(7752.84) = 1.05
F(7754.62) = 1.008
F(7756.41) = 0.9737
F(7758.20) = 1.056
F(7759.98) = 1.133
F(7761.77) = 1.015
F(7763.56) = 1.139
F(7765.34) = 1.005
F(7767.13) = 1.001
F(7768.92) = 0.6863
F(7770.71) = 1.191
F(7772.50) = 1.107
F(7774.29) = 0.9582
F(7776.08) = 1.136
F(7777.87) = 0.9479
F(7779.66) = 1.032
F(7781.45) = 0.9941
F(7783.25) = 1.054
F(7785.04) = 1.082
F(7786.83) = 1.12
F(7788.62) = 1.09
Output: 0.507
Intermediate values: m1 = -0.012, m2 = 1.03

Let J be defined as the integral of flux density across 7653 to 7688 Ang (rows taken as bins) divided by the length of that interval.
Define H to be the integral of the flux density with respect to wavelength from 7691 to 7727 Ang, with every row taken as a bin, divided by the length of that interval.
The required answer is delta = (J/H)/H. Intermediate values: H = 1.01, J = 1.02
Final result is 1.00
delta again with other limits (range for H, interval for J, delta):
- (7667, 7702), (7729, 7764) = 1.01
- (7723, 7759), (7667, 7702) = 0.90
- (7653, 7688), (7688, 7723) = 0.97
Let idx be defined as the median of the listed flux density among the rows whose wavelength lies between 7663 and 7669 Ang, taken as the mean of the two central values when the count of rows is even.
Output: 1.00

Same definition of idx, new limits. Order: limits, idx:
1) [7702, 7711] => 1.02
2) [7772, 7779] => 1.03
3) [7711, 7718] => 1.00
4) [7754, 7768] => 1.01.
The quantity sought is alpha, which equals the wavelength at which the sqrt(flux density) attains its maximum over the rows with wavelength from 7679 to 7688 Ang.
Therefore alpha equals 7685.30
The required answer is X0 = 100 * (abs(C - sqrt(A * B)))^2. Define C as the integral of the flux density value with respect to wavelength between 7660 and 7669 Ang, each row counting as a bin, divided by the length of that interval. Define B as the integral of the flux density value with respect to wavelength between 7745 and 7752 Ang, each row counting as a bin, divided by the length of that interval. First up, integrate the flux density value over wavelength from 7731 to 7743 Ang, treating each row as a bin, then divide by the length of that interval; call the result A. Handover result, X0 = 0.4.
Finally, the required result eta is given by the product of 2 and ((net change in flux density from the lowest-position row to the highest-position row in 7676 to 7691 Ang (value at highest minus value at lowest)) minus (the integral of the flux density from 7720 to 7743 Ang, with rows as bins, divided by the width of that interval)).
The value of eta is -2.21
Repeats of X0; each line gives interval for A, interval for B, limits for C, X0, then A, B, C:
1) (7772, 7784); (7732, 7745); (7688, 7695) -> 0.0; 1.03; 1.08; 1.06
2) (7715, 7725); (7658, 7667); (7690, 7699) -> 0.0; 1.04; 0.98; 1.02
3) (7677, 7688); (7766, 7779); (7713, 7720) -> 0.0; 1.05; 1.00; 1.03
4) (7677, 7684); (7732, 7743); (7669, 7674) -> 0.4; 1.05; 1.09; 1.01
